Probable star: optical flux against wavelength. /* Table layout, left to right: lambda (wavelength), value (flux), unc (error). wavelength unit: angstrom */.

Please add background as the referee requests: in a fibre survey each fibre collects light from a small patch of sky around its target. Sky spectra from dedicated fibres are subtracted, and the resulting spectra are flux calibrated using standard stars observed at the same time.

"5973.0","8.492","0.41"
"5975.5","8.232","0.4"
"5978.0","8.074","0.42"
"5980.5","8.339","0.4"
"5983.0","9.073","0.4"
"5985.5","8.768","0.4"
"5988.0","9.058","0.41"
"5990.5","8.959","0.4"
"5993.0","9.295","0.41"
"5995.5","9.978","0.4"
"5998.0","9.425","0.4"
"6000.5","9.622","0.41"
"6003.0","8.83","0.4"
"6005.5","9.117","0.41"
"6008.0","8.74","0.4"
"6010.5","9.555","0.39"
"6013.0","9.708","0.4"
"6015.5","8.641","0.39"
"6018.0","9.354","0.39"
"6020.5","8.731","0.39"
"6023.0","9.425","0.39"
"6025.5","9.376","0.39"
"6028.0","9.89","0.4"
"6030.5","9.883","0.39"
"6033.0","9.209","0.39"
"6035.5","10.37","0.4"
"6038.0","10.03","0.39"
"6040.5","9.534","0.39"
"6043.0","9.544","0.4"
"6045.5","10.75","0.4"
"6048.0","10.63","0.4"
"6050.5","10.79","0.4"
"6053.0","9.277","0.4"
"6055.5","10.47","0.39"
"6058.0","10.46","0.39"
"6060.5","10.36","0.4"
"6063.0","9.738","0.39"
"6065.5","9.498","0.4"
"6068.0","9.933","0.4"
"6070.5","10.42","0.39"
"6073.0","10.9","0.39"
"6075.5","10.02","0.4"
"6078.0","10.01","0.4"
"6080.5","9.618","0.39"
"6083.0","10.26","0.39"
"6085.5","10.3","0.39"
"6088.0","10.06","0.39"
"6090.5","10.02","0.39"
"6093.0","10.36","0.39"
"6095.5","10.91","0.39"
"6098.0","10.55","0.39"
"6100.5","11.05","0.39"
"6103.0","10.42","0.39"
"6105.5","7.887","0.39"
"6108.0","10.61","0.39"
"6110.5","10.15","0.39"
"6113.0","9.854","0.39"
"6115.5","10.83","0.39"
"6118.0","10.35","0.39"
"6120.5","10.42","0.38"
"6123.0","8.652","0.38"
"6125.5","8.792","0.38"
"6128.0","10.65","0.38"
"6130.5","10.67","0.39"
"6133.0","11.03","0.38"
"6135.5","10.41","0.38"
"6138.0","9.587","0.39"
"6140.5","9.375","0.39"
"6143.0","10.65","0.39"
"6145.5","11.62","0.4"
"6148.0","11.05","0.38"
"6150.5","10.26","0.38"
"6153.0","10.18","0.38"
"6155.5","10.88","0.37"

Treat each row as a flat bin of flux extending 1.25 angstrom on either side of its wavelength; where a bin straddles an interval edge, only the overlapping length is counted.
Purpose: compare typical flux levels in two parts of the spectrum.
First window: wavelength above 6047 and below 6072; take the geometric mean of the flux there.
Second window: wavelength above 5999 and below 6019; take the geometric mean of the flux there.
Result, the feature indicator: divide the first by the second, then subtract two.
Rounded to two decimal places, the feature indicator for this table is -0.90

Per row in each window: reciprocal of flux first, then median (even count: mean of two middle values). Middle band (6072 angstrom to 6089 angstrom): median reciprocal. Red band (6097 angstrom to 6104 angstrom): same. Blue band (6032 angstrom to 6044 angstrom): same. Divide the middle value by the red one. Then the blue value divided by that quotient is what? 0.100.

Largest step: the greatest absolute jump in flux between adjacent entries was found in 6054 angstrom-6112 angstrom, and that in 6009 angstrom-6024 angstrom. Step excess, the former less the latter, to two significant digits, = 1.7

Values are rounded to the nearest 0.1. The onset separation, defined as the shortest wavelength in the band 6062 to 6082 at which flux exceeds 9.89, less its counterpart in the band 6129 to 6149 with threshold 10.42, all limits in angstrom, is -62.5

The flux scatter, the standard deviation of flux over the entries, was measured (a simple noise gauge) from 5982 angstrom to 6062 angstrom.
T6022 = 0.6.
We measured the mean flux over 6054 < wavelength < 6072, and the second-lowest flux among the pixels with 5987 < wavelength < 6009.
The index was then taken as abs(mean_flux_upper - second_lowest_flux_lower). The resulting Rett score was 1.3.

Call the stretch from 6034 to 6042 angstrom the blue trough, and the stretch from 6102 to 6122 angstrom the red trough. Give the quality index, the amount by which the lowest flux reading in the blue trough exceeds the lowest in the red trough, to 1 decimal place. 1.6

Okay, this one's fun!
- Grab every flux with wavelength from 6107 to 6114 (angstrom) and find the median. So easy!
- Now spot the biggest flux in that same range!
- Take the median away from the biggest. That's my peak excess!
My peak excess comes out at 0.46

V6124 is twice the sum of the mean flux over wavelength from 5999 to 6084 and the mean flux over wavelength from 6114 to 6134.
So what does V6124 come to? 39.9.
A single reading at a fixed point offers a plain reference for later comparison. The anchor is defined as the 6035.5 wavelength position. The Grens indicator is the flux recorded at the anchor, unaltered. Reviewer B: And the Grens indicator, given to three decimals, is 10.370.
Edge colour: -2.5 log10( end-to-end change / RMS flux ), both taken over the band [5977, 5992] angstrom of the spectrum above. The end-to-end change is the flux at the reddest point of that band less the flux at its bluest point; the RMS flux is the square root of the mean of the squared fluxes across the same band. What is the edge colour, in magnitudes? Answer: 2.5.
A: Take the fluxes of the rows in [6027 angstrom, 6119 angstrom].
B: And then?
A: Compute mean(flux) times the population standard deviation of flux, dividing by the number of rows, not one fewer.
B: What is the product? 6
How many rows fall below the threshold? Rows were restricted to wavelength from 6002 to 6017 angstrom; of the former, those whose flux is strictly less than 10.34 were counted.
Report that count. 6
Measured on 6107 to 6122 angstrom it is 2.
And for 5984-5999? 6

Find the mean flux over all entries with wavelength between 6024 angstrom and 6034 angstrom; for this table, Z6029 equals 9.6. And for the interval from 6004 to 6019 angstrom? 9.2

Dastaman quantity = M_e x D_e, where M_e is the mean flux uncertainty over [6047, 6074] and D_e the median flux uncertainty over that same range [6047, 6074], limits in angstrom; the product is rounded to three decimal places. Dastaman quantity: 0.158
